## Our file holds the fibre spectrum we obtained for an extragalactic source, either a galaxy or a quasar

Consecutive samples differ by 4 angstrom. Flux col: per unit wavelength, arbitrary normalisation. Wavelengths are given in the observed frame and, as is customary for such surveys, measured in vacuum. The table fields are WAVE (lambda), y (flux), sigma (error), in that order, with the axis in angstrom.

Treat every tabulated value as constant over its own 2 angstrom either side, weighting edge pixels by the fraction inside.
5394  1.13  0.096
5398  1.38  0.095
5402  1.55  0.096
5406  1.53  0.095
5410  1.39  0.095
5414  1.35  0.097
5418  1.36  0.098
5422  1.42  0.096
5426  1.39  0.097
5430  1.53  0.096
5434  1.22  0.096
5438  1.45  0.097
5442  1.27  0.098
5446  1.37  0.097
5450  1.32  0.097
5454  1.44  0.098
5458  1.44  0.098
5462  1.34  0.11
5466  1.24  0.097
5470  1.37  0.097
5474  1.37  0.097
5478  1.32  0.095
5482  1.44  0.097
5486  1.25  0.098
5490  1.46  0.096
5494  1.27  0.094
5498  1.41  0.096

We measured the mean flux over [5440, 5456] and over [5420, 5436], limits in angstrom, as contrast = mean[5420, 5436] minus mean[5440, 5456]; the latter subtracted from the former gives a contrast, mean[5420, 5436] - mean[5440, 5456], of 0.040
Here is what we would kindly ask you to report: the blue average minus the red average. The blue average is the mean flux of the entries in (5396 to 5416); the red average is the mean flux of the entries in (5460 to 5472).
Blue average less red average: 0.12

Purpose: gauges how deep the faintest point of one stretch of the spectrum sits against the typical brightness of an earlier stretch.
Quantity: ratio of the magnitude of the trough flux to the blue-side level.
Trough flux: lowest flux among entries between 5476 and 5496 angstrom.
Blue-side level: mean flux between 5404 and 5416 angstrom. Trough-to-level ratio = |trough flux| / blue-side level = 0.878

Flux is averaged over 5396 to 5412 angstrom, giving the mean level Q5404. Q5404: 1.46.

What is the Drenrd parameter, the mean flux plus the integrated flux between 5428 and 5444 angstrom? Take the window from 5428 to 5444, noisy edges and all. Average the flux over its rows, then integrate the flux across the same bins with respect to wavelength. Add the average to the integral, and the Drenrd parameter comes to 23.2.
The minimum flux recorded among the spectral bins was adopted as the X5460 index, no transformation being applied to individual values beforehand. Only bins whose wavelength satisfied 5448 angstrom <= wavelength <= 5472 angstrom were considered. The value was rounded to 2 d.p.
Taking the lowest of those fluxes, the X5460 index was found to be 1.24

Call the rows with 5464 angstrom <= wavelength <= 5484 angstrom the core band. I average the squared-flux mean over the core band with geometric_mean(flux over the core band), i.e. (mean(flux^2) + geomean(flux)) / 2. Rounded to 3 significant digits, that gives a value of 1.58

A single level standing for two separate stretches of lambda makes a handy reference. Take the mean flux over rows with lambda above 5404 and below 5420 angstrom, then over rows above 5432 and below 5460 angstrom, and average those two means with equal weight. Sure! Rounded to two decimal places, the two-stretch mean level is 1.38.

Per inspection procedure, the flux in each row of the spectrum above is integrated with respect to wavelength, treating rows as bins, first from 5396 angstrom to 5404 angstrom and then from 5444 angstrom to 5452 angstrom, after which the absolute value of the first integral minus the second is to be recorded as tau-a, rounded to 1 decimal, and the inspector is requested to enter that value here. 1.0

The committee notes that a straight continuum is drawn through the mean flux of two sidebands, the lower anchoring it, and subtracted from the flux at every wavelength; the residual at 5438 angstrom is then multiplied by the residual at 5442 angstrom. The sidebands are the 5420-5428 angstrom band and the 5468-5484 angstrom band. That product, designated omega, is -0.0066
